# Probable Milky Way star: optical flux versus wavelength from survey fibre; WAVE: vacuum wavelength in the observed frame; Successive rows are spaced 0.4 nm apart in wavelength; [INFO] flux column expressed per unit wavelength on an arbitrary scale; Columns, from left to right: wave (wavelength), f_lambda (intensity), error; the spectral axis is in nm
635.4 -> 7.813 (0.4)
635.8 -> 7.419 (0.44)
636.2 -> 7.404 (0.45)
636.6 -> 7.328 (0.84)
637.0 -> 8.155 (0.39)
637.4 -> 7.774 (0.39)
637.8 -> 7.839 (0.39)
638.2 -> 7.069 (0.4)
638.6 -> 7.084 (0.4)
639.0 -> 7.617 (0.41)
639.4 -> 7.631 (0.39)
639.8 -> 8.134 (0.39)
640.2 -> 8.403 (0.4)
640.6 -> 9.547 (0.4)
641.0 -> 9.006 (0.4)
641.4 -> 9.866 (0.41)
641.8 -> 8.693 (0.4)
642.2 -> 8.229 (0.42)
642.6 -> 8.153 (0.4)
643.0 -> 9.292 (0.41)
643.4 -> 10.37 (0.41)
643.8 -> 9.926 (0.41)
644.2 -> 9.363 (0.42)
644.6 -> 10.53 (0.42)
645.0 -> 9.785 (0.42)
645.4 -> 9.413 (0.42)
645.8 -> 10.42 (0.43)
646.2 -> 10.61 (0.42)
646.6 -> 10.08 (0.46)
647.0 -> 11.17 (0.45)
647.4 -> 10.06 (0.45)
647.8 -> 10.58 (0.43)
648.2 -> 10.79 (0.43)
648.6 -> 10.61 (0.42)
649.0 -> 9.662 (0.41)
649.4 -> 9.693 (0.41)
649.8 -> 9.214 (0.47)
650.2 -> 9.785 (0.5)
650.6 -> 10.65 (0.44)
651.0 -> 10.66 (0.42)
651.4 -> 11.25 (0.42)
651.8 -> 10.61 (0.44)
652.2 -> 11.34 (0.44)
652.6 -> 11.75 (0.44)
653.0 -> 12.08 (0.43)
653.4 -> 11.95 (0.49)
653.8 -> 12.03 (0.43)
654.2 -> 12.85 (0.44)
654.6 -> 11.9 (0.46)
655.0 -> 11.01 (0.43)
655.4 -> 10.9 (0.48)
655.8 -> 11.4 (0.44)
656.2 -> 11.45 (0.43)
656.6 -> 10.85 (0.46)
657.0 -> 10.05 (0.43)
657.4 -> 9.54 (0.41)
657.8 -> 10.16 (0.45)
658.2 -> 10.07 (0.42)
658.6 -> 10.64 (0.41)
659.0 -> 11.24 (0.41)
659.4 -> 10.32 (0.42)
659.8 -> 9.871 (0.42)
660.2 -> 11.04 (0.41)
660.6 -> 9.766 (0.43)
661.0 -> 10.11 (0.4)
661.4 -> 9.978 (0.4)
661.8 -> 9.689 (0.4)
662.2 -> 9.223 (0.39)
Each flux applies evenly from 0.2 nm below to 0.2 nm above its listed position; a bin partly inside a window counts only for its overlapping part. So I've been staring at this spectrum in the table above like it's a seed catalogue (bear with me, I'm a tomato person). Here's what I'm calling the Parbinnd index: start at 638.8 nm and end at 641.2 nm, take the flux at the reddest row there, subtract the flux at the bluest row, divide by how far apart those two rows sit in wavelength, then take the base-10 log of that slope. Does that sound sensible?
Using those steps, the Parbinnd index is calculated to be -0.16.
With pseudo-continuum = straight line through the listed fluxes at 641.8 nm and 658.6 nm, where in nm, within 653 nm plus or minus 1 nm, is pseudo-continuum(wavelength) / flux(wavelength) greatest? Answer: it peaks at 652.2 nm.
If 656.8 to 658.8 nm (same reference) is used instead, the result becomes 657.4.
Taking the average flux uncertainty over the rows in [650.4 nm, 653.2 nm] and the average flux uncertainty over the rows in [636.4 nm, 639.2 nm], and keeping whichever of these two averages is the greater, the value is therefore 0.460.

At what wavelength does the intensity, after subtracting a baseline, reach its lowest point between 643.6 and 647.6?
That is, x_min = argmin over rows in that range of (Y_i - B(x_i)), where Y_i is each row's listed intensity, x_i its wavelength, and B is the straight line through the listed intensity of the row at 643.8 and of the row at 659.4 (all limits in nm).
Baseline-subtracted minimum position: 644.2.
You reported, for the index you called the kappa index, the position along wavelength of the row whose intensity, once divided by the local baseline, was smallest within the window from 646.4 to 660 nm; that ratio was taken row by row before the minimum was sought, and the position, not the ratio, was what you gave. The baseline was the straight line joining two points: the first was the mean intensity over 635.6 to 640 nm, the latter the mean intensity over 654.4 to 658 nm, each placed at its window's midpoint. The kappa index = 659.8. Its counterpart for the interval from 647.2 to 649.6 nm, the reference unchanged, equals 649.4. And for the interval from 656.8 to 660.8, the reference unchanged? 660.6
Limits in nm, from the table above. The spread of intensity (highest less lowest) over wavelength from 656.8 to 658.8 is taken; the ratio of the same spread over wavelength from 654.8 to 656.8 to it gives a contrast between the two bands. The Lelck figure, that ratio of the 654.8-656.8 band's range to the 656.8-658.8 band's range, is 0.55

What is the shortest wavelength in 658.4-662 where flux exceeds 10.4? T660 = 658.6 nm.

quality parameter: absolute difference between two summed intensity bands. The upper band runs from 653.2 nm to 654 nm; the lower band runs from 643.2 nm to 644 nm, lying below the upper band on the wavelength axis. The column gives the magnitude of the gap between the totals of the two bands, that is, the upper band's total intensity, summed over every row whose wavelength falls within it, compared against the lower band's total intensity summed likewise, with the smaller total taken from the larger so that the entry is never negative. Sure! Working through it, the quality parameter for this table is 3.7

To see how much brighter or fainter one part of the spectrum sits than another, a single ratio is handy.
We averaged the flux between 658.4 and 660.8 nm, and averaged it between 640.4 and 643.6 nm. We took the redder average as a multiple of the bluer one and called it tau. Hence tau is 1.15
